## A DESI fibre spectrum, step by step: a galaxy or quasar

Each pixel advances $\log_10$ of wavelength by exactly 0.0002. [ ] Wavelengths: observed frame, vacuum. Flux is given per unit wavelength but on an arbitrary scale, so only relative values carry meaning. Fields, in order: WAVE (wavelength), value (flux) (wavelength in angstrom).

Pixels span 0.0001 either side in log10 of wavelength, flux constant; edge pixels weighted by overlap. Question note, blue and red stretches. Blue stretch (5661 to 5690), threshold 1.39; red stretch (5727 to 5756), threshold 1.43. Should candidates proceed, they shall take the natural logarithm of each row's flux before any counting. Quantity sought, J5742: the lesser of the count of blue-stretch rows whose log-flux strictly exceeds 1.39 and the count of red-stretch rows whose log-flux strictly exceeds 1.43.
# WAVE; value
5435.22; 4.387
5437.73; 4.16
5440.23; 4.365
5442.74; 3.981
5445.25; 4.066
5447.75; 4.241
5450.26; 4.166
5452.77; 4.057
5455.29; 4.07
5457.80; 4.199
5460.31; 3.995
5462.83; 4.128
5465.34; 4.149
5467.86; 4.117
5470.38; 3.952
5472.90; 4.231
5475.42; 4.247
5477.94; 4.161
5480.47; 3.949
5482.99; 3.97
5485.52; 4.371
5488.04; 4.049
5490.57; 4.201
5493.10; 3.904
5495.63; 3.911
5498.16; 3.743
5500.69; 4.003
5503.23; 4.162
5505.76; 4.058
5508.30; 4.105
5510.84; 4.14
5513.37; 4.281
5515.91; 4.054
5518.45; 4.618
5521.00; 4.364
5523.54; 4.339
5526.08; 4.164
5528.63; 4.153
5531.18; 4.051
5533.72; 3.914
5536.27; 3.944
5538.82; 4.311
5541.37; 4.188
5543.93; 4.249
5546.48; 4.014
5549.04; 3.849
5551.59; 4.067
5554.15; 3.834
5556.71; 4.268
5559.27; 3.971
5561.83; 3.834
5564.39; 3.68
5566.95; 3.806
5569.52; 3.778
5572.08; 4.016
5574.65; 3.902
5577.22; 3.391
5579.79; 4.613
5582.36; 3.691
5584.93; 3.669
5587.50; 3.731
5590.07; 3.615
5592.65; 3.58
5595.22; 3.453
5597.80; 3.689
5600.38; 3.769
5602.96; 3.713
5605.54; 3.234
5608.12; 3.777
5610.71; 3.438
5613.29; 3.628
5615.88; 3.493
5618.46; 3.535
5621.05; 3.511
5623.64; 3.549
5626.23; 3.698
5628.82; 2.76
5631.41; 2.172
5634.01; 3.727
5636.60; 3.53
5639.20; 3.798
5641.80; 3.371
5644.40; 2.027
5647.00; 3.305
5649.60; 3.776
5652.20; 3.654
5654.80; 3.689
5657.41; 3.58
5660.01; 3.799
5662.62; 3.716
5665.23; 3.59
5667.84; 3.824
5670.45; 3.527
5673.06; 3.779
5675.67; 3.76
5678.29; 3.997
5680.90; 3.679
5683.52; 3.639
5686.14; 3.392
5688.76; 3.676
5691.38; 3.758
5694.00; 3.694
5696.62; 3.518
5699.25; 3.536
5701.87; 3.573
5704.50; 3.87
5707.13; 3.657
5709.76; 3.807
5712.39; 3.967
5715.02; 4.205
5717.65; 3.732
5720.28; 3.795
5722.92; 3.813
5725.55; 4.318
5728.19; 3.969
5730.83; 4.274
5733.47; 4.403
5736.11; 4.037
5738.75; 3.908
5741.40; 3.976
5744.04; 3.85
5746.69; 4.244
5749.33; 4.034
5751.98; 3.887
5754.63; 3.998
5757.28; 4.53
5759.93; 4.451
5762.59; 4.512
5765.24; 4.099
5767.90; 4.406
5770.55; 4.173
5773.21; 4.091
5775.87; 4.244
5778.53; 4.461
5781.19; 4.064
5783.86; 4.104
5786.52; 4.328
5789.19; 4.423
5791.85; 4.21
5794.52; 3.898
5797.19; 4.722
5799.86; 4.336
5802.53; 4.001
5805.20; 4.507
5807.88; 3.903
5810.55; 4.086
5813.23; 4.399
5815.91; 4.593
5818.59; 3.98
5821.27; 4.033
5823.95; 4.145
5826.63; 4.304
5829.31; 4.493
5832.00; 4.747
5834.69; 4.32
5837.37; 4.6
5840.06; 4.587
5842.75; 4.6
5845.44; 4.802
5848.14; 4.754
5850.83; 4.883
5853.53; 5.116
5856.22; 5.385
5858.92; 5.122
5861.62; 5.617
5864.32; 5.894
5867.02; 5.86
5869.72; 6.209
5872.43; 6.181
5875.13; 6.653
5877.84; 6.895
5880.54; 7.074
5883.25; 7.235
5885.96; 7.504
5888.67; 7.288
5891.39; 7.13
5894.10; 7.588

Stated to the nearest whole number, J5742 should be 0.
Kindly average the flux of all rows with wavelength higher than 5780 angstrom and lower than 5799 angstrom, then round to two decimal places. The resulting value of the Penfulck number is 4.25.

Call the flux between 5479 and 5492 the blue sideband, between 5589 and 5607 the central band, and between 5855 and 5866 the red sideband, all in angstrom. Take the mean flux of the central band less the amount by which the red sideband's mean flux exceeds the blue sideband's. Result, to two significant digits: 2.2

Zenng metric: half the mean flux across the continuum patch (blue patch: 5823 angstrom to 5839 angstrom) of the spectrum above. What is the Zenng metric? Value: 2.22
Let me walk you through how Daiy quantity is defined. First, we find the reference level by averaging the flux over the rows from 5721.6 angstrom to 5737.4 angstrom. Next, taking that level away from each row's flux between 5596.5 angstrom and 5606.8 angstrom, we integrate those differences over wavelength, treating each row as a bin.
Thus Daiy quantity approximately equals -5.5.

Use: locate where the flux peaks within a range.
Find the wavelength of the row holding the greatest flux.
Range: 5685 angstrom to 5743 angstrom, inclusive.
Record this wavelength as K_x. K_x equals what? 5733.47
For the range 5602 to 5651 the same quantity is 5639.20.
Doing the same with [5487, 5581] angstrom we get 5518.45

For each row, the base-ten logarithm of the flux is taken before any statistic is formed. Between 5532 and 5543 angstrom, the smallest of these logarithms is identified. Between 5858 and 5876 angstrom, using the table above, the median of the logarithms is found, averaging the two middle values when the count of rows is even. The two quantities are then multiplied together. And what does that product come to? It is 0.46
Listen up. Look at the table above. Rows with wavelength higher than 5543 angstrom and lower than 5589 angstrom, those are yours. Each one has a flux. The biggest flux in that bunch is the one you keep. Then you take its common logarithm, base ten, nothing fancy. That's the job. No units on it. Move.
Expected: 0.66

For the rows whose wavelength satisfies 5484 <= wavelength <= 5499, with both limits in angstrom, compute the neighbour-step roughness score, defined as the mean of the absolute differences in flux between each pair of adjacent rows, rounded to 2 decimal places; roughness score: 0.19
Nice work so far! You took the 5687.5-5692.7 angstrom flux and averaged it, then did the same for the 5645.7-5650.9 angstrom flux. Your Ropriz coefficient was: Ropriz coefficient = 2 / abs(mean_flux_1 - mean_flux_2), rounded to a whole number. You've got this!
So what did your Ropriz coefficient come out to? 11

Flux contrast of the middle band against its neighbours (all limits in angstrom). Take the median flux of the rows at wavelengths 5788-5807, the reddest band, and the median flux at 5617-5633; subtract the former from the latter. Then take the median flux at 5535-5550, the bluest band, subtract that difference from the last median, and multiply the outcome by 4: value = 19.7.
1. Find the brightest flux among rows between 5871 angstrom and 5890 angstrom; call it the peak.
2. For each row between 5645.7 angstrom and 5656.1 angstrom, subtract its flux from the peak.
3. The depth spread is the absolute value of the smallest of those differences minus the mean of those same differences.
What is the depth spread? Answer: 0.17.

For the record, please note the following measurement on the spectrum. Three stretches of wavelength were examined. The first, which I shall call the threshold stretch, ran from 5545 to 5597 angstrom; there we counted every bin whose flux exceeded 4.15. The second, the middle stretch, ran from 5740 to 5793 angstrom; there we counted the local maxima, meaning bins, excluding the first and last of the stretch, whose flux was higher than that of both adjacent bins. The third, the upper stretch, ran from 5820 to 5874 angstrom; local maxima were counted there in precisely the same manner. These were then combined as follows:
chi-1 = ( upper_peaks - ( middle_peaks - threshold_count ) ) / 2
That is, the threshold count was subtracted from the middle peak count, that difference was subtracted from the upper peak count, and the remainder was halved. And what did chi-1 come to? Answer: 1.00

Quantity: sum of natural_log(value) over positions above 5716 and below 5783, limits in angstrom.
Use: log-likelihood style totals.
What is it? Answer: 35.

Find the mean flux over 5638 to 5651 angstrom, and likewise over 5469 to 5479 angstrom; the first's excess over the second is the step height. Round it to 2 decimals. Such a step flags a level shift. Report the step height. -0.89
